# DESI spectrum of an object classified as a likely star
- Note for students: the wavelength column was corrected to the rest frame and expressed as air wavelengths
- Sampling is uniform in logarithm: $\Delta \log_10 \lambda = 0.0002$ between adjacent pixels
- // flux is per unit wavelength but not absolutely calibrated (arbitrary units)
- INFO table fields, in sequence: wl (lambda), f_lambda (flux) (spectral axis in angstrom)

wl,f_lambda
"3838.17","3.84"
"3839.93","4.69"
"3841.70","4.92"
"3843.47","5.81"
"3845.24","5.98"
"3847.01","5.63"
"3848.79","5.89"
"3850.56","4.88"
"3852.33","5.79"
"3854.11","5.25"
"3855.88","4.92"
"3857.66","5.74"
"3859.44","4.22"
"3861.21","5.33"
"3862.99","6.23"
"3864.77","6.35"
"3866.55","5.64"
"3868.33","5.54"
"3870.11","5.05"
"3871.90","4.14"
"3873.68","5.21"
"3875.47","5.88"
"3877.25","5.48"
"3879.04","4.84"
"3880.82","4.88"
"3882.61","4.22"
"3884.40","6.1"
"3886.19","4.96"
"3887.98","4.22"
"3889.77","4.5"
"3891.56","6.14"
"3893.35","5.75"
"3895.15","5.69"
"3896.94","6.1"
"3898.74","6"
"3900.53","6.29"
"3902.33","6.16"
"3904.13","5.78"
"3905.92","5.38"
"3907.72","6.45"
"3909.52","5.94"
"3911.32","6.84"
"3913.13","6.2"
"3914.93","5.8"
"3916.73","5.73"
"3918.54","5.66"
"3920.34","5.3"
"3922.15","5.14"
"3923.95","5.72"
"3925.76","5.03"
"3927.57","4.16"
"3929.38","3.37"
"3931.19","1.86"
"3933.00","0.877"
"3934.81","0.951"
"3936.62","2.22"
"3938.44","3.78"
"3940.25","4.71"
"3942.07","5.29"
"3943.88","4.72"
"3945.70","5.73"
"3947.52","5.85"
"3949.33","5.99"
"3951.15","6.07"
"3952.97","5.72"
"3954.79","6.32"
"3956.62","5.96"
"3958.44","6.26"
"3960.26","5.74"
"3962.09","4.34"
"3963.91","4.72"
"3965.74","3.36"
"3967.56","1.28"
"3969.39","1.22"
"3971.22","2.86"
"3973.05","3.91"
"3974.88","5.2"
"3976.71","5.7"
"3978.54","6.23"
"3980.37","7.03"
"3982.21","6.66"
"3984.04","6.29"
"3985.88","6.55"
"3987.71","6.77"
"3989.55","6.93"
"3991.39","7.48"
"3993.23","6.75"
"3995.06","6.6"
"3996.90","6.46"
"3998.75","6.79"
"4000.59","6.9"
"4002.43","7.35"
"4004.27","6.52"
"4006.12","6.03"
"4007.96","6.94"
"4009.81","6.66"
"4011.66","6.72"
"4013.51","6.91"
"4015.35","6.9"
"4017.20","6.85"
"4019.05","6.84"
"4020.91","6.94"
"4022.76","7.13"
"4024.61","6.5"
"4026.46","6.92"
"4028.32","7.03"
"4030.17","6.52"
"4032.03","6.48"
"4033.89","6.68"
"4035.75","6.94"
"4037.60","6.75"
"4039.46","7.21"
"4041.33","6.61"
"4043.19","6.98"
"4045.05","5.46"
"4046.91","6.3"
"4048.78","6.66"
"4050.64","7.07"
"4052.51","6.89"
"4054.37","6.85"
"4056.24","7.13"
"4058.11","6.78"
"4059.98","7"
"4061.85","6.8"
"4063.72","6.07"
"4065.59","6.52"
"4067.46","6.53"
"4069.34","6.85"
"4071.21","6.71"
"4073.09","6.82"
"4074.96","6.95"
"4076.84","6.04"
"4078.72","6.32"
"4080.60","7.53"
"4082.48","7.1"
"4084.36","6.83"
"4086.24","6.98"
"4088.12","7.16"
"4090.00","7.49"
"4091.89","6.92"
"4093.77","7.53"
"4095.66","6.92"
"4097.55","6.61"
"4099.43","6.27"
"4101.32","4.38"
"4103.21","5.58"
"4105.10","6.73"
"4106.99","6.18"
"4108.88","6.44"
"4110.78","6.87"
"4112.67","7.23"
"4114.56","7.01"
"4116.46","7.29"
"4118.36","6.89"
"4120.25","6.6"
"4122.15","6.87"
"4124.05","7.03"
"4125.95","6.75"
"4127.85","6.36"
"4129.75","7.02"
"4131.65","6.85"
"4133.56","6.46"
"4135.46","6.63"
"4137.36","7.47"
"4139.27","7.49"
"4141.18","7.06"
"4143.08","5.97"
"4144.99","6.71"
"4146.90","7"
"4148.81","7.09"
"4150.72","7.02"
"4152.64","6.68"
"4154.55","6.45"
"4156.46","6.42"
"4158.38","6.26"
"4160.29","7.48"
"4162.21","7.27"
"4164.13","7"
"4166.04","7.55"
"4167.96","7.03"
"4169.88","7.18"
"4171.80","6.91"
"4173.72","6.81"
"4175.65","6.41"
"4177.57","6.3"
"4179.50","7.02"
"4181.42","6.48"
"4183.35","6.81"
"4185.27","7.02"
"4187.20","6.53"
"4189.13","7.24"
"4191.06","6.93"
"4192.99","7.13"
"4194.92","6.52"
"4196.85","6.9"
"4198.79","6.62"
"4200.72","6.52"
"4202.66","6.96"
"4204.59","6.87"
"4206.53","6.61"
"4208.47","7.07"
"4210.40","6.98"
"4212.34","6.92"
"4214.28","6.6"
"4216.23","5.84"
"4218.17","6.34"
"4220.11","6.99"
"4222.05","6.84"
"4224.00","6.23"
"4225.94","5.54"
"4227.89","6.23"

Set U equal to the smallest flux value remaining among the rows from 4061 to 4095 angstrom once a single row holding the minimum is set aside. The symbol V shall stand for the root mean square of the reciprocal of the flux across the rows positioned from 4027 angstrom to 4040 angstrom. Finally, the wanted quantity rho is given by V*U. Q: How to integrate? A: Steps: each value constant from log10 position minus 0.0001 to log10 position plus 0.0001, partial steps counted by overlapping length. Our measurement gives 0.89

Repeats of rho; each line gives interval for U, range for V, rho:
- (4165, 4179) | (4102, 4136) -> 0.96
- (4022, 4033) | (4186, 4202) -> 0.96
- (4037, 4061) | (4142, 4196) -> 0.93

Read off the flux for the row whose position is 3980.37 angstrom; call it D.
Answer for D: 7.03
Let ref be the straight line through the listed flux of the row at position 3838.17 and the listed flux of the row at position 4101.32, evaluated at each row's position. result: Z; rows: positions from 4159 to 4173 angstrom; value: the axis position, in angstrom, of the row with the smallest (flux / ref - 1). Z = 4171.80 angstrom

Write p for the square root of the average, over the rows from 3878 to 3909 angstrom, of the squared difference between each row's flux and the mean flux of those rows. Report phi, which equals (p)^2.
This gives 0.52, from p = 0.72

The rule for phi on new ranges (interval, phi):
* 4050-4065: 0.10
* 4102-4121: 0.24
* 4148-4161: 0.17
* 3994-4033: 0.08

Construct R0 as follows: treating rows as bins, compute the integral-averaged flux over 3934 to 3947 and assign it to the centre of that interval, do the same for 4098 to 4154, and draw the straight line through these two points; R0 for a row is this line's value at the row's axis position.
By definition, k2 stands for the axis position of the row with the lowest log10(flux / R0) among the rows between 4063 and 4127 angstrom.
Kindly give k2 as 4101.32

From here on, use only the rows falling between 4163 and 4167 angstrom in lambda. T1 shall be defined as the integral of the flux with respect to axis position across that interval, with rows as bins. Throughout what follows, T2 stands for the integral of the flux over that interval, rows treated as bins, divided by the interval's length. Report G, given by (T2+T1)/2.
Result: 18.2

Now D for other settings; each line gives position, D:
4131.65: 6.85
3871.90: 4.14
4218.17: 6.34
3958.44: 6.26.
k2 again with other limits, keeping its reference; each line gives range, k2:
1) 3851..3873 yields 3871.90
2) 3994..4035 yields 4032.03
